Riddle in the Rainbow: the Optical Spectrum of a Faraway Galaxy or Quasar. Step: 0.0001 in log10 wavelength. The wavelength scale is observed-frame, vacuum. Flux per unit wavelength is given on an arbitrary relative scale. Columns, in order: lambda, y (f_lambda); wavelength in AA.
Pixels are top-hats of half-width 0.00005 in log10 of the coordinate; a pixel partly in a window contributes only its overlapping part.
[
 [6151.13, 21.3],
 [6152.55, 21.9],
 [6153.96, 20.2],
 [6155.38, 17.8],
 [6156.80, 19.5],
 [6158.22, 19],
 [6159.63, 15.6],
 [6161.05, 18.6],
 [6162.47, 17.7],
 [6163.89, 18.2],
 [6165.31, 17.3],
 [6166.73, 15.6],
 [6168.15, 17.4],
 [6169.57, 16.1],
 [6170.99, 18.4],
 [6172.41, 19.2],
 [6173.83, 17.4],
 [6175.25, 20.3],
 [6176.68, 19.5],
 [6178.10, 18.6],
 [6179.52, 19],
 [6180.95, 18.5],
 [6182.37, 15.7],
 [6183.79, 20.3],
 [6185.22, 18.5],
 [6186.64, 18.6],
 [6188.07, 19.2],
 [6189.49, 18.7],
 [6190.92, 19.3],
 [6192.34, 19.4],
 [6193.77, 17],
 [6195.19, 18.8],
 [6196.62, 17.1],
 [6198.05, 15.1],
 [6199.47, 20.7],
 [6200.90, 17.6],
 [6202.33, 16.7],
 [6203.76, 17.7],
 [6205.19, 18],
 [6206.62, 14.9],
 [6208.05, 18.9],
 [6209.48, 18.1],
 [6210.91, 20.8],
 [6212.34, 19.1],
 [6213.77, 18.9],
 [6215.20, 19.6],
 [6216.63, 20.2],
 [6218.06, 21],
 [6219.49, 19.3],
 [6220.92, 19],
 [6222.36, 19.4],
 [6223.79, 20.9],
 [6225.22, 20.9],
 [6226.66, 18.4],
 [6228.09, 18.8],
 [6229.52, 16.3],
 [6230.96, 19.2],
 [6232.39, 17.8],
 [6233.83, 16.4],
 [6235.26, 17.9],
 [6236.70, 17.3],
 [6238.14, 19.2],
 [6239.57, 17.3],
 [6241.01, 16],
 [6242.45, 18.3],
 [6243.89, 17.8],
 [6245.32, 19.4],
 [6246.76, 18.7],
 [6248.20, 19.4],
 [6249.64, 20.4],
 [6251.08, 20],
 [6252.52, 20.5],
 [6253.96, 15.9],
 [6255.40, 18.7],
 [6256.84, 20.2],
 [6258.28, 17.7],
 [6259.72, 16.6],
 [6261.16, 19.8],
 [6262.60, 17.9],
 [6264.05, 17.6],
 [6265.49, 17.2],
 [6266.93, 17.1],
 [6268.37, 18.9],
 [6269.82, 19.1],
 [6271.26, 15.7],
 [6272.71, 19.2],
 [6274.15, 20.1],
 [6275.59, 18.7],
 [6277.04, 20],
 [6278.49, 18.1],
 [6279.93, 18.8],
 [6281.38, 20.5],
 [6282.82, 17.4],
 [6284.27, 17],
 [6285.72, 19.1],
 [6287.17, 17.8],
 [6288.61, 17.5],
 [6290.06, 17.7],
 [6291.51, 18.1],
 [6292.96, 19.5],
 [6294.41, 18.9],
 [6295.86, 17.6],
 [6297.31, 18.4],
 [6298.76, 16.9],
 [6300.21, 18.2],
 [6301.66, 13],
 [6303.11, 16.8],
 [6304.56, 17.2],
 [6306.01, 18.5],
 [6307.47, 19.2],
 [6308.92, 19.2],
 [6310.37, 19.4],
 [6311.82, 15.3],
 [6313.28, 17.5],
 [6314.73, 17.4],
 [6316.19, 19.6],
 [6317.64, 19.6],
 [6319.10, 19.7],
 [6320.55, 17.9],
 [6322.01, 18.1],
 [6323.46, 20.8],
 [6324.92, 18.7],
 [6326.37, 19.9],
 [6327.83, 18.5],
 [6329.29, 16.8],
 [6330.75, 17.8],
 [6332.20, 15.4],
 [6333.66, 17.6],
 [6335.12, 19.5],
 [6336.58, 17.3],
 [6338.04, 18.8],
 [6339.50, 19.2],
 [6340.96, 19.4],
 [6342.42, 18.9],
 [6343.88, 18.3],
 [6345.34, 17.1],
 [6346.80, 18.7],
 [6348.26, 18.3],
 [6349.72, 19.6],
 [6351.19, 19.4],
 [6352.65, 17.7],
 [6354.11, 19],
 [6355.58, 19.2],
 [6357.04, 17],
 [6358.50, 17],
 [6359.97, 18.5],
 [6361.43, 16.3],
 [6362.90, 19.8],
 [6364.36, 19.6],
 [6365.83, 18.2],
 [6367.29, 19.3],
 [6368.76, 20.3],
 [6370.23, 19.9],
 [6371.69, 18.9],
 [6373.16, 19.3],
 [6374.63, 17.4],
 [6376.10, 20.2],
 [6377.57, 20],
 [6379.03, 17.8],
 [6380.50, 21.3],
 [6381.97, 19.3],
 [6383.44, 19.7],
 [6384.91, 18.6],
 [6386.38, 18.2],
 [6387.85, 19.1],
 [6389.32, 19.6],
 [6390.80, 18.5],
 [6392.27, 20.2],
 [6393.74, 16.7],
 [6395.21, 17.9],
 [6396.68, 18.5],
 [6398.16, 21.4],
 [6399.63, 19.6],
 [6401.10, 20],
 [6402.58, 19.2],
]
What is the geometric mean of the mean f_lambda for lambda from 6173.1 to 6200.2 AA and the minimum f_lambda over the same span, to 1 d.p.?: 16.7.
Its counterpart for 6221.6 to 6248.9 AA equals 17.2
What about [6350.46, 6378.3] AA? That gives 17.5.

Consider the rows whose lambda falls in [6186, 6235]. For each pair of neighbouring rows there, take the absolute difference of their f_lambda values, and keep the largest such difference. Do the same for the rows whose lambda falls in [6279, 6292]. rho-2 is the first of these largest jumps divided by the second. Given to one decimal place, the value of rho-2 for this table 1.8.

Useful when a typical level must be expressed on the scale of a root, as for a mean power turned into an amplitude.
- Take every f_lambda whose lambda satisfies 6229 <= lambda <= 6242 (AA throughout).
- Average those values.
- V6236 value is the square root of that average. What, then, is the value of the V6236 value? 4.18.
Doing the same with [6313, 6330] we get 4.33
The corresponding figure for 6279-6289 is 4.28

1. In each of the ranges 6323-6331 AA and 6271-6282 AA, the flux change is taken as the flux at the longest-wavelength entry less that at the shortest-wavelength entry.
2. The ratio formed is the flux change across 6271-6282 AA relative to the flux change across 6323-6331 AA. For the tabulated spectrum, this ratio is -1.6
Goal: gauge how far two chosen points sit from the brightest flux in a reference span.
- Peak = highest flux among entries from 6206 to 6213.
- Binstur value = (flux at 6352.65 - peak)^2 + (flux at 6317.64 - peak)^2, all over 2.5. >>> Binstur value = 4.4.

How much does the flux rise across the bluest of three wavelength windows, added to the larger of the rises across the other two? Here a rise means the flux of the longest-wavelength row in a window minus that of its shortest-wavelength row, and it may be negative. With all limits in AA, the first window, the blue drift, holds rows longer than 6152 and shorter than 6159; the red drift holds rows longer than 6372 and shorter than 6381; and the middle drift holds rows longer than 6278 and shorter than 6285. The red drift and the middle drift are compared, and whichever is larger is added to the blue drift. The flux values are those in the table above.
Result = -1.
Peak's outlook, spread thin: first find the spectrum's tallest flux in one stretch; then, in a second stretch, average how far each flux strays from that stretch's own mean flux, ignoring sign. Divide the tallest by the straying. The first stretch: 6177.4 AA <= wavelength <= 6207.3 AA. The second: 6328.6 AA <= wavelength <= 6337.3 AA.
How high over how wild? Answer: 23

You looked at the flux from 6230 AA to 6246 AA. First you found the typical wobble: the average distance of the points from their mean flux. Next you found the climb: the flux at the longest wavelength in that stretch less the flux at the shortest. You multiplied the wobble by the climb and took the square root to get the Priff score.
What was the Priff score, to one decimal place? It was 0.4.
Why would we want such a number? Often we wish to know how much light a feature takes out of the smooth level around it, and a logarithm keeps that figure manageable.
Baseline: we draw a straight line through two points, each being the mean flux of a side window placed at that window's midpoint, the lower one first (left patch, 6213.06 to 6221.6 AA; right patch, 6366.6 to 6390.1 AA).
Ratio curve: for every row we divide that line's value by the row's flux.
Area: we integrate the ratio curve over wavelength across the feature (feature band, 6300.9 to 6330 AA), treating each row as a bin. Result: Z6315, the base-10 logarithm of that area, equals 1.50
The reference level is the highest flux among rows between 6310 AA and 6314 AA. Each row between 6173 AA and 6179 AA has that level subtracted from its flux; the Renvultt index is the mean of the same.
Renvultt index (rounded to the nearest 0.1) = -0.4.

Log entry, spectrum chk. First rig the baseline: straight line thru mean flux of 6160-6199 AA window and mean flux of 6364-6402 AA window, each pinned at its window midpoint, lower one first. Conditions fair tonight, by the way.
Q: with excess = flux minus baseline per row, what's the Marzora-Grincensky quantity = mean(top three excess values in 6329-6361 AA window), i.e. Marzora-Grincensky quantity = 0.51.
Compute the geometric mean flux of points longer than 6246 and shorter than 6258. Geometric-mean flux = 19.2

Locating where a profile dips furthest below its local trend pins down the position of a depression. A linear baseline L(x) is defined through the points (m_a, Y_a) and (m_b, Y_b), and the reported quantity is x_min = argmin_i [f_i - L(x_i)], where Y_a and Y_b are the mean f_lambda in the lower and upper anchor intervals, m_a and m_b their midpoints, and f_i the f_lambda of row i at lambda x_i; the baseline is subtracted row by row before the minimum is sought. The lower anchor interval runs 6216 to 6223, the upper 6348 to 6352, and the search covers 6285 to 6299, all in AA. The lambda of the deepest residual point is 6298.76 AA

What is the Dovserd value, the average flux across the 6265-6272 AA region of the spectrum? 17.6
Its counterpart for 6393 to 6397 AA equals 17.7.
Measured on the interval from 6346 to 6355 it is 18.8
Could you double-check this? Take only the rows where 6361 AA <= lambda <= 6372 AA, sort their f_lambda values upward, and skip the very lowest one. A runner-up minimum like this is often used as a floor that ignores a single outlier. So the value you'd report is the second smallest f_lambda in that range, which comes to 18.2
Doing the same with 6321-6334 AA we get 16.8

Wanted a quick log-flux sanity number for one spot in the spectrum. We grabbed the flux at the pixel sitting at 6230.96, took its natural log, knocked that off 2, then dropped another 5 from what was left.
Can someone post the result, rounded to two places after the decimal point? -5.95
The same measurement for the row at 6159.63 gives -5.75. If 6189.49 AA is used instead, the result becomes -5.93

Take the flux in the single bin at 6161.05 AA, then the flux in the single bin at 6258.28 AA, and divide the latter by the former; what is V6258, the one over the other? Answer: 0.95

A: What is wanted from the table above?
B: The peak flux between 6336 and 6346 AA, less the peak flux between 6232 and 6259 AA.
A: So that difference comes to -1.1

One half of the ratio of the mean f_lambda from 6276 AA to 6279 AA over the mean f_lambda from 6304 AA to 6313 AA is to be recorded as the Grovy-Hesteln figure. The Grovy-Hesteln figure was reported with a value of 0.525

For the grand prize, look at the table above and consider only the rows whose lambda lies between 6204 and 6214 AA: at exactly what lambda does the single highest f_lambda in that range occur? 6210.91 AA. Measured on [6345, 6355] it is 6349.72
